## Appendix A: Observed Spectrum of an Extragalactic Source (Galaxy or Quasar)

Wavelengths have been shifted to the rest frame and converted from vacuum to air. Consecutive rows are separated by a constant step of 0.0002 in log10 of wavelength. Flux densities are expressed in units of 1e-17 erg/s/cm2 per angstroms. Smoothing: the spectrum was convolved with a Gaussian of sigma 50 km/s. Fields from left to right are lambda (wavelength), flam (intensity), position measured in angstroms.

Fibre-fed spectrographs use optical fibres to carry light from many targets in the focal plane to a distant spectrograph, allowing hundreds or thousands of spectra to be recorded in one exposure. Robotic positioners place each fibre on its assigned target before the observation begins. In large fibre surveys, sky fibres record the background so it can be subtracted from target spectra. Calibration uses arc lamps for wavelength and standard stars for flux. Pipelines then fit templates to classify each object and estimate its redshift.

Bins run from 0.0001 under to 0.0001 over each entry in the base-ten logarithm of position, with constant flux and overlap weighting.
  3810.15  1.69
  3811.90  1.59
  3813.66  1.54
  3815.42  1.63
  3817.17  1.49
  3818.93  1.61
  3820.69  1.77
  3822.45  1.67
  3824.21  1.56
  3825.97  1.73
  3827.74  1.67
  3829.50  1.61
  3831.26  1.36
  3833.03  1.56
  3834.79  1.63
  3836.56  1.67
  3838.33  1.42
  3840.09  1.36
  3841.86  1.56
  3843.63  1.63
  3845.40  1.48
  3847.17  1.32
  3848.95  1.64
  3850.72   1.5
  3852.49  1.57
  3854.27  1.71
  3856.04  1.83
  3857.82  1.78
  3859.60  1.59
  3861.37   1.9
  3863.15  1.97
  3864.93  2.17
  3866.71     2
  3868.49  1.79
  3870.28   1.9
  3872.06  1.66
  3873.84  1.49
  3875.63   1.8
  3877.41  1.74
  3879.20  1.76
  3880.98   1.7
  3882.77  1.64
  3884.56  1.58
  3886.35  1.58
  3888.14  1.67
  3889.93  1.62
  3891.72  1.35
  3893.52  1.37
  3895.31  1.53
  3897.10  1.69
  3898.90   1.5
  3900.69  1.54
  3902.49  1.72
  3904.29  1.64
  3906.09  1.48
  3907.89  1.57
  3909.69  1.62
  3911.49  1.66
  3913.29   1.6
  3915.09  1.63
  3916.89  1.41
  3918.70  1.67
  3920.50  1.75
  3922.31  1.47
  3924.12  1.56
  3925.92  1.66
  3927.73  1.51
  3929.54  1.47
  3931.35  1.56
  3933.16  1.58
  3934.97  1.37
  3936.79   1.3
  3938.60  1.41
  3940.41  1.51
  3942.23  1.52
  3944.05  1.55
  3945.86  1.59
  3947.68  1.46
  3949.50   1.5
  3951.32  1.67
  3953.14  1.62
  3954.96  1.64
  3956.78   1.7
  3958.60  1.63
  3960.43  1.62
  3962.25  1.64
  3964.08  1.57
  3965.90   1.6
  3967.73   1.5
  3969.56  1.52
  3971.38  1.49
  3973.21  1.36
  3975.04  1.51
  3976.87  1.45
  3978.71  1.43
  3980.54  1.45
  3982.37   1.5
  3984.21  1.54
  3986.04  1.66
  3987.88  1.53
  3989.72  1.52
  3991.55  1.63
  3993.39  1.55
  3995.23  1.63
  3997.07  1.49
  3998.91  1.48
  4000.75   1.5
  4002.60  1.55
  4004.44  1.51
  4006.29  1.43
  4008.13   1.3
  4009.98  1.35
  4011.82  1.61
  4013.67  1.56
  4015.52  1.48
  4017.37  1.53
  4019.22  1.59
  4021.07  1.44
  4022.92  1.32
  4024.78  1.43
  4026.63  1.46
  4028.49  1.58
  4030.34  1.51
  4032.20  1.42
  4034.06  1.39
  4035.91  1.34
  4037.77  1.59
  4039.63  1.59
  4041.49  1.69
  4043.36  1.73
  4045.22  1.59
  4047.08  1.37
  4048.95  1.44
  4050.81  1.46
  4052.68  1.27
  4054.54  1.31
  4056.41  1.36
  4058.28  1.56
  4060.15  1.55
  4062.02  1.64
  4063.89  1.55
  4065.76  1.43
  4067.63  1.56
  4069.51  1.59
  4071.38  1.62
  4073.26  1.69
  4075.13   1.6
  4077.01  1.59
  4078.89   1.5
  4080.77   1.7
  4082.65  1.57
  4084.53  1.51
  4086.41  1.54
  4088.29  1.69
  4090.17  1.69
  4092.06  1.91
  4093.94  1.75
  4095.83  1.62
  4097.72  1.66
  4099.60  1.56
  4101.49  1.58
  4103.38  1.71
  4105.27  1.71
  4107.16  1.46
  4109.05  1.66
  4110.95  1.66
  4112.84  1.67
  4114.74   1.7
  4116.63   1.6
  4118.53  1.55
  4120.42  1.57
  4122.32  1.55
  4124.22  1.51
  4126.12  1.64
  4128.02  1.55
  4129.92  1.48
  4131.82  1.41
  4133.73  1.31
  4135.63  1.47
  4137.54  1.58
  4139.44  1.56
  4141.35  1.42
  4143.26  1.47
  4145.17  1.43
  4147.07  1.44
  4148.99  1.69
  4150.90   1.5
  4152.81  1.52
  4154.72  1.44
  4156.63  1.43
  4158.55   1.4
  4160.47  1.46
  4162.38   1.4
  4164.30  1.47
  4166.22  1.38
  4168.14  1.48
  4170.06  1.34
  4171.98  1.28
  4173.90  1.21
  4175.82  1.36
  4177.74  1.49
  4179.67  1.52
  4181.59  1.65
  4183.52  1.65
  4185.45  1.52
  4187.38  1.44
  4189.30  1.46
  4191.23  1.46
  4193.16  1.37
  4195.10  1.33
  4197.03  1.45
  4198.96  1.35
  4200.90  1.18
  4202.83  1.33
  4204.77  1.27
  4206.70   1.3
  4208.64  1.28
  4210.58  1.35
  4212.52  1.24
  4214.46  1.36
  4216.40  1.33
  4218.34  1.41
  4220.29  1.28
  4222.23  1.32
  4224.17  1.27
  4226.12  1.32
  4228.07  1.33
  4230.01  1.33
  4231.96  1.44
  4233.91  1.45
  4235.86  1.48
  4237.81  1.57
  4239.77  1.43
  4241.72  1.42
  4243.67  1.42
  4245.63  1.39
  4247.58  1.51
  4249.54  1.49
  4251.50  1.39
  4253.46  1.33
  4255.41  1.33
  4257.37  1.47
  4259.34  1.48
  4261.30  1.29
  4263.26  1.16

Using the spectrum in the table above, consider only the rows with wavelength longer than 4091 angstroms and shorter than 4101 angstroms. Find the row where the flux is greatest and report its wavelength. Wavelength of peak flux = 4092.06 angstroms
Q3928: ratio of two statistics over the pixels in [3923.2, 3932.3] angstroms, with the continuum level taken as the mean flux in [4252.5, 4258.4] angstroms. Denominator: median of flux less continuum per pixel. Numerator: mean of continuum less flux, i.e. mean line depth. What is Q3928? -0.96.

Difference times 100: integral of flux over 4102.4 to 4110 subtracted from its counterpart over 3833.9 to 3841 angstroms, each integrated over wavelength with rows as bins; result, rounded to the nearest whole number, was -162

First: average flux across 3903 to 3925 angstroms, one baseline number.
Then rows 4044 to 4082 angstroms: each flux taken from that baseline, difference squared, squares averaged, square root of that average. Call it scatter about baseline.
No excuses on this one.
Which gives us 0.14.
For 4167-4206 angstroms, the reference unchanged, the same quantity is 0.22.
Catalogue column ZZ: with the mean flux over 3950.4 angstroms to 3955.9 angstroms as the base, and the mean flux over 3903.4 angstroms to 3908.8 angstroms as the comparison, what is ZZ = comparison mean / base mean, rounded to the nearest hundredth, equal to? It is 0.95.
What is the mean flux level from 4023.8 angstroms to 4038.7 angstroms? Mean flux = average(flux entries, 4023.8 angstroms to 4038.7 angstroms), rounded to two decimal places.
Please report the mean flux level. 1.46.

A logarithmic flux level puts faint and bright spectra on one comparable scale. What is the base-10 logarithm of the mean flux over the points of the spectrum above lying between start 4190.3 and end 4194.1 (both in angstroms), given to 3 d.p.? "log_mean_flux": 0.151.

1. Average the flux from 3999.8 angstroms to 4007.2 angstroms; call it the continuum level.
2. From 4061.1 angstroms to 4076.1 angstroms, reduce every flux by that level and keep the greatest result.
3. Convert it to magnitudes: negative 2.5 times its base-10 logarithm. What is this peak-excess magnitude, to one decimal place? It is 1.8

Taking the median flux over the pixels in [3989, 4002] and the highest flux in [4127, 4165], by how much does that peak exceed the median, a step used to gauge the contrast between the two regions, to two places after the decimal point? 0.17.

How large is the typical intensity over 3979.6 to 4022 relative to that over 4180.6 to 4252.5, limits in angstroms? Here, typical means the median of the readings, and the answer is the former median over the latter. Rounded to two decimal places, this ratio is 1.09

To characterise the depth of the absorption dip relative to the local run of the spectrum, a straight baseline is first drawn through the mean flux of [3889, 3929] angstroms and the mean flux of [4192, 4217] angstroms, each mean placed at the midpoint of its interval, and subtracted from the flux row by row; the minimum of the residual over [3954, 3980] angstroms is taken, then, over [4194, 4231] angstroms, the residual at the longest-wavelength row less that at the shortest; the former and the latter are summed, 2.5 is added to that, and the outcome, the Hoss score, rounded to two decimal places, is 2.37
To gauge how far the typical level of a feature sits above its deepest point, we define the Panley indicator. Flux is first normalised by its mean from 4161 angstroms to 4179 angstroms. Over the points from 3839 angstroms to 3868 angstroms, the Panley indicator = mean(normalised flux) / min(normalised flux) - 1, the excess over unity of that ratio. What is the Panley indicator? 0.28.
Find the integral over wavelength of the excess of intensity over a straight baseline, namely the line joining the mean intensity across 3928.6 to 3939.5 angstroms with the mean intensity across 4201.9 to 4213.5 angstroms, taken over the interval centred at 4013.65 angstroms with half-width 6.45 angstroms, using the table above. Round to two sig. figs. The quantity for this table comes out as 1.1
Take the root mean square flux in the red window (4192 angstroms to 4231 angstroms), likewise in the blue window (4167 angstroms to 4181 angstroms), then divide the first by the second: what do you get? 0.95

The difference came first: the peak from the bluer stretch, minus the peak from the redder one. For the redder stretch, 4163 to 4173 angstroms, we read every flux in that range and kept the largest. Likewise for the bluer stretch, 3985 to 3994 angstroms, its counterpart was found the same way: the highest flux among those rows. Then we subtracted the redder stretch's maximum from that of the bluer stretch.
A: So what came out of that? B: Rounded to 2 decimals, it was 0.18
